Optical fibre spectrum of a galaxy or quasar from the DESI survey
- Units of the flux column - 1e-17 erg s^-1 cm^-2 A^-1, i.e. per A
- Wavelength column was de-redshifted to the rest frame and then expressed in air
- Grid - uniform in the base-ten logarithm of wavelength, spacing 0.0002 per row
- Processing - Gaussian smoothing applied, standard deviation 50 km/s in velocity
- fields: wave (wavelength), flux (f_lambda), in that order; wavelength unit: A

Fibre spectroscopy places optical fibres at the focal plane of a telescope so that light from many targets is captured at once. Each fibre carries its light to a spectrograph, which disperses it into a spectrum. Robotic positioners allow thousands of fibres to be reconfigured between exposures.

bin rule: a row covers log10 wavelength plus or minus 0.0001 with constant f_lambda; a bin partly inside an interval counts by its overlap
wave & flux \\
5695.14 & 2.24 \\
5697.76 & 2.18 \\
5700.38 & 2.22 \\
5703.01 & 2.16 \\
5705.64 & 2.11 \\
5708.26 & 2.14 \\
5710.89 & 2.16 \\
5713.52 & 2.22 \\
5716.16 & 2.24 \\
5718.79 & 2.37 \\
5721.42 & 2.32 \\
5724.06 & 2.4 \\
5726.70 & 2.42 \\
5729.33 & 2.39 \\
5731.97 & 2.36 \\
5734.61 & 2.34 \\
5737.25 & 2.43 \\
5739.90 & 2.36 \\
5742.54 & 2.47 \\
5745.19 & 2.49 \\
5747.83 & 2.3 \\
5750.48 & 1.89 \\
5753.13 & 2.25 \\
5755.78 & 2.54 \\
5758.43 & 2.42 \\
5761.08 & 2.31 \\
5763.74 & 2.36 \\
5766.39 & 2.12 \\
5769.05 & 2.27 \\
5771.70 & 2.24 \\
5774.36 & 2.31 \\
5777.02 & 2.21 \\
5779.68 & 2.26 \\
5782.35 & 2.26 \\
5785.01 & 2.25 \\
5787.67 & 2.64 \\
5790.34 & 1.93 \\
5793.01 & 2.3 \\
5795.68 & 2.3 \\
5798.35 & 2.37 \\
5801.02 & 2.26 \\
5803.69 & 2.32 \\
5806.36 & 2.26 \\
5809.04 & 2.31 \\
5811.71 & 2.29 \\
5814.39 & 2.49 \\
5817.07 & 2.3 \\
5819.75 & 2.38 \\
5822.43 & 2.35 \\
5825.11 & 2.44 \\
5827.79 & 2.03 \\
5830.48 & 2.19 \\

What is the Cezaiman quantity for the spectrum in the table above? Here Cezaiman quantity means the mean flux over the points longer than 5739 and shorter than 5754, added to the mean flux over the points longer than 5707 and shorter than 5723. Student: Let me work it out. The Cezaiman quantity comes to 4.54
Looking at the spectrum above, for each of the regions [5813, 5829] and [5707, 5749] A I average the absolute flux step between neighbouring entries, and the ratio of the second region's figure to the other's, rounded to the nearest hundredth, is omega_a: 0.39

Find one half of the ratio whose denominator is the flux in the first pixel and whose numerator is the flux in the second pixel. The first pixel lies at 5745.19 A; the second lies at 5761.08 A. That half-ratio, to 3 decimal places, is 0.464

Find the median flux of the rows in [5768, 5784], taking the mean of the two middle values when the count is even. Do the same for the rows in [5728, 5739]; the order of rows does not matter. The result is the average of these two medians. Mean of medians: 2.32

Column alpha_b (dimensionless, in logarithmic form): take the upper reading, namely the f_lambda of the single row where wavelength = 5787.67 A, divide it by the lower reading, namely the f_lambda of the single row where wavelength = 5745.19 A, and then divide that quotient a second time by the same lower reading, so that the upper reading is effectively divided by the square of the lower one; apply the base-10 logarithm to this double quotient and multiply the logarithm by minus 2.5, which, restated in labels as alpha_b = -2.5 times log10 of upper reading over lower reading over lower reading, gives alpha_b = 0.93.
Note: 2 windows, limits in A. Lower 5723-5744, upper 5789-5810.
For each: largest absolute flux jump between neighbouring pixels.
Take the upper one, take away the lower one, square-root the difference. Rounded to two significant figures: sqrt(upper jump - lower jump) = 0.51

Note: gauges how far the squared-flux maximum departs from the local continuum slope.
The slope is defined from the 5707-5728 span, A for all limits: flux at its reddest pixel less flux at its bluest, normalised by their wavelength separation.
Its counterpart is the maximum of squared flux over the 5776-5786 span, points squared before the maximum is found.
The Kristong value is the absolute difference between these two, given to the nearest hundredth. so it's 5.09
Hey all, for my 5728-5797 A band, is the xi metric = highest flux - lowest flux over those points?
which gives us 0.75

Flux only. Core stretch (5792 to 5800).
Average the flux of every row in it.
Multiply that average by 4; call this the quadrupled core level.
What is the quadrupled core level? 9.29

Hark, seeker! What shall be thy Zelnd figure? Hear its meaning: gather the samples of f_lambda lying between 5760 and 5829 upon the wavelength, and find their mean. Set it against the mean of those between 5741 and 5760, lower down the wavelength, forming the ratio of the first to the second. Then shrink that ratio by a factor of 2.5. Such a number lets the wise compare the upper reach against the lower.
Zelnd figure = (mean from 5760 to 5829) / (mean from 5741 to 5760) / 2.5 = 0.392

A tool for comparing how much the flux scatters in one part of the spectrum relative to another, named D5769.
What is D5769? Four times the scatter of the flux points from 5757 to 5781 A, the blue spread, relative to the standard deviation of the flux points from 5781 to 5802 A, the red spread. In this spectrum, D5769 1.8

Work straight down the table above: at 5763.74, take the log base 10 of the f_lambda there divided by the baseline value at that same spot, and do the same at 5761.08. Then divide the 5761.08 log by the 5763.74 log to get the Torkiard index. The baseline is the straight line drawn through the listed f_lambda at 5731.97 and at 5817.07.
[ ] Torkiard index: -1.3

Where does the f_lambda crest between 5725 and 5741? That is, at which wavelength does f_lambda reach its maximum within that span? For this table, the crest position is 5737.25 A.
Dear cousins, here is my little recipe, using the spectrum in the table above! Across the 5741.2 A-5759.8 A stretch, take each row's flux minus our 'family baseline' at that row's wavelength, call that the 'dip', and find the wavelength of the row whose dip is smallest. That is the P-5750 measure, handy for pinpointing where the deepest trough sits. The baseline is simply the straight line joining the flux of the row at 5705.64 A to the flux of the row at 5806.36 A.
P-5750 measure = 5750.48 A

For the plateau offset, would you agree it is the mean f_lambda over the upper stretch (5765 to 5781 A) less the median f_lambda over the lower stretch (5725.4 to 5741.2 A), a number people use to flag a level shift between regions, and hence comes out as -0.14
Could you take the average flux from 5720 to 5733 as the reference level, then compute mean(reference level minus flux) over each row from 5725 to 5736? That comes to 0.000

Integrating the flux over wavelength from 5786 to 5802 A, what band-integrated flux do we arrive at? 36.8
